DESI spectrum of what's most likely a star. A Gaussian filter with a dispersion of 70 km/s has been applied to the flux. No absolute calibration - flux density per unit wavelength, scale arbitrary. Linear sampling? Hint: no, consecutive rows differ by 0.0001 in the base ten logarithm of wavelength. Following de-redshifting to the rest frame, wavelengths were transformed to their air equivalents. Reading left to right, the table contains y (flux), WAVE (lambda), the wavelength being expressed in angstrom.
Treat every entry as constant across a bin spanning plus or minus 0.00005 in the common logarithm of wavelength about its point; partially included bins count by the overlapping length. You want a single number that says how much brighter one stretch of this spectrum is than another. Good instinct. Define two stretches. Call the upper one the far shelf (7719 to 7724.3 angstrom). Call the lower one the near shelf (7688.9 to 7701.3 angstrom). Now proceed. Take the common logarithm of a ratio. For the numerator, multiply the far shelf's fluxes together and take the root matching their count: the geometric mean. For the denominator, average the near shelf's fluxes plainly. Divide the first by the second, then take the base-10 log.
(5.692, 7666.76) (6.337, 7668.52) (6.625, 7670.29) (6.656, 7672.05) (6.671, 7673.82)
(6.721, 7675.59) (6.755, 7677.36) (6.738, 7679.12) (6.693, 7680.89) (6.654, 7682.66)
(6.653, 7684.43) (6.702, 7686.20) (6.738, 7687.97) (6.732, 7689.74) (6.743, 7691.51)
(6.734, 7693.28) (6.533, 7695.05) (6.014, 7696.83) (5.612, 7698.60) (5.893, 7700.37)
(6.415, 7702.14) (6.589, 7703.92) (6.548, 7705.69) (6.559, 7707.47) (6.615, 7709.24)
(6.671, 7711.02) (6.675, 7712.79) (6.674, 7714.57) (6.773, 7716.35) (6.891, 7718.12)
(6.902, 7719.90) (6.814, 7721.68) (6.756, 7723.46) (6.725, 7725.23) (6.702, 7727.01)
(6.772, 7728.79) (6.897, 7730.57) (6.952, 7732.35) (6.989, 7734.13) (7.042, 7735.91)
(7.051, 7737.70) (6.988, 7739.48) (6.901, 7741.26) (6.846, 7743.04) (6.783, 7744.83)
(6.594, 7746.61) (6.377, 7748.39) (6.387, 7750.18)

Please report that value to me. 0.033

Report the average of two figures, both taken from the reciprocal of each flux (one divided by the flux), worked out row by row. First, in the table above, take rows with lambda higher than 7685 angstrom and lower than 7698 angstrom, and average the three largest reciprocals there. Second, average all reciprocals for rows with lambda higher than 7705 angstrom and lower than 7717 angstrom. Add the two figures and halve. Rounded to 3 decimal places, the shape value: 0.153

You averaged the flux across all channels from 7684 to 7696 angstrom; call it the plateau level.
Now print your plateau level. 6.69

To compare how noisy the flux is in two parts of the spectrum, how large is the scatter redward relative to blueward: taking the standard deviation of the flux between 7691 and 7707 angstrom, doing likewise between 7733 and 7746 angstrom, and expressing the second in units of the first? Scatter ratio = 0.25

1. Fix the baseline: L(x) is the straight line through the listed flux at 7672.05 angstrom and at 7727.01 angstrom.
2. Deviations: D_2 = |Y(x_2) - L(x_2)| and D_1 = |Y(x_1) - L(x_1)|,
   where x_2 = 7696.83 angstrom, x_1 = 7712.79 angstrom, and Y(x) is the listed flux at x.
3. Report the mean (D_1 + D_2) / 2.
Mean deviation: 0.34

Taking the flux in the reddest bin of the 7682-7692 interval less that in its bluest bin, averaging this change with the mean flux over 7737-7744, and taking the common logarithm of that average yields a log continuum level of 0.55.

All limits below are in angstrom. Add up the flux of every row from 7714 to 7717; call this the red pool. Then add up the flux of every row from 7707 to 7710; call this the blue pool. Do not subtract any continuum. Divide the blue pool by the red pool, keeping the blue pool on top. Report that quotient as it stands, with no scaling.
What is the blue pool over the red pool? 0.98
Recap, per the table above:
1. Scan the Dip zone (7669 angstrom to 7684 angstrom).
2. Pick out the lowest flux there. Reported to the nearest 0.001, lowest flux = 6.625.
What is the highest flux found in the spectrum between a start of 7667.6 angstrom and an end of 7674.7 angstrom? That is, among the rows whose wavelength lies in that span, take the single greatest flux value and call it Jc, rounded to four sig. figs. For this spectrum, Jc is 6.671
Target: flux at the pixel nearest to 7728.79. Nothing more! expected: 6.772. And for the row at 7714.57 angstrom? 6.674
